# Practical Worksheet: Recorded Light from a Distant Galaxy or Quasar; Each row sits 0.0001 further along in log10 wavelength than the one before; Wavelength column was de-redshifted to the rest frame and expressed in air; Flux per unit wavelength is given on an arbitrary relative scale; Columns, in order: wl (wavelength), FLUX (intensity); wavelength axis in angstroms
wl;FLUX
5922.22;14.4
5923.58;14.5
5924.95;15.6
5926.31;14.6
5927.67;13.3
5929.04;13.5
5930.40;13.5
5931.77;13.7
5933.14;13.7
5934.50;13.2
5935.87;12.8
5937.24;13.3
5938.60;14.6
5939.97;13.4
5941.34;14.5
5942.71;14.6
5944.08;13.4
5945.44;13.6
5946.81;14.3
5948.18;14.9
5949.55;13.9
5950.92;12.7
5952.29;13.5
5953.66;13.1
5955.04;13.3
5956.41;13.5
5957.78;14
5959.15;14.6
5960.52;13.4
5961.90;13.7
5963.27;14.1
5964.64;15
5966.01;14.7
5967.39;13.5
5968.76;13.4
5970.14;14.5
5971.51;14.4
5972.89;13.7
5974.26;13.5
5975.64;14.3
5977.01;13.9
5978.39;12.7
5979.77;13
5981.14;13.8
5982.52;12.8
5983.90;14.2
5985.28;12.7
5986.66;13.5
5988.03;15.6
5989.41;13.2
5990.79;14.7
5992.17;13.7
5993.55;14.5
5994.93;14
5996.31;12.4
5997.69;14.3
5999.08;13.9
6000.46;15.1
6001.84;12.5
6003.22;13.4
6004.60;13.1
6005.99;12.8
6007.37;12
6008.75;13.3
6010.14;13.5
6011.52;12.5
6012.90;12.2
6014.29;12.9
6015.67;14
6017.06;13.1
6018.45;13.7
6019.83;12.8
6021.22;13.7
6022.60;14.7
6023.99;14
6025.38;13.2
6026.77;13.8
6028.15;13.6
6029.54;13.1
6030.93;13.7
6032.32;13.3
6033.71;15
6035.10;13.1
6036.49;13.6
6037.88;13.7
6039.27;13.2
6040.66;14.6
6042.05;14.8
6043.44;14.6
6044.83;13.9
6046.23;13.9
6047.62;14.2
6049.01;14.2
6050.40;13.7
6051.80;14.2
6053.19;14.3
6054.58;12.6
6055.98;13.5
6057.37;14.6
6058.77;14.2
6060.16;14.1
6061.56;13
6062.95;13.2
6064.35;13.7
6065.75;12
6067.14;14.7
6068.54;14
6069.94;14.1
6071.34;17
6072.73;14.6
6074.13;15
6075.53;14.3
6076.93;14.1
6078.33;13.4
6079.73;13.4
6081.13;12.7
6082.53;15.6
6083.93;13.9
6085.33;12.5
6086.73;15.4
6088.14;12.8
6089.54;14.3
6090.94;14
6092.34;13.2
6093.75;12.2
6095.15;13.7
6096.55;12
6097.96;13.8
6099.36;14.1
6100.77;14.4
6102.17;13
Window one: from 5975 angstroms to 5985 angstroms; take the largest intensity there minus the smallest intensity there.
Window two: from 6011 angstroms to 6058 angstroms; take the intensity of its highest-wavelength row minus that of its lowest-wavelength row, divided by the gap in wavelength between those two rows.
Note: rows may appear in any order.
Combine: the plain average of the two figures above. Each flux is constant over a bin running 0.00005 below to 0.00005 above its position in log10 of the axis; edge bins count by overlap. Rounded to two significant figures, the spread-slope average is 0.82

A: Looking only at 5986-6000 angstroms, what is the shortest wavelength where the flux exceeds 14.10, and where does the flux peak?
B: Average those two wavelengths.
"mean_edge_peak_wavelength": 5988.0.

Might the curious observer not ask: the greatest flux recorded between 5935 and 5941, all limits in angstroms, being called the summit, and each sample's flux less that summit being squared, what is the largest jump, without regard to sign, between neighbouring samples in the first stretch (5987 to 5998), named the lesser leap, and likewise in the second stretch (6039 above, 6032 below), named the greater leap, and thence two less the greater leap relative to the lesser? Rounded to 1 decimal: 1.6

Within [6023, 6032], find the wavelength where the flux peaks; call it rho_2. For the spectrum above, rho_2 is 6023.99 angstroms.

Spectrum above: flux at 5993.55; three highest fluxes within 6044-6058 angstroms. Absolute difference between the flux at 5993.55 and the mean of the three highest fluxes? 0.13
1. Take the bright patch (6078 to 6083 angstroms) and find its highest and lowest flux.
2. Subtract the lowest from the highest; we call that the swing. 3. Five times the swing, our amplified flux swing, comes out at 14.5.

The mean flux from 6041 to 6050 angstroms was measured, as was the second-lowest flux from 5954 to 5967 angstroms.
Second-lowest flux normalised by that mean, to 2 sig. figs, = 0.94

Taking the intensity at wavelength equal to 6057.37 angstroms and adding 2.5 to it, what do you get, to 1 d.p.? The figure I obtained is 17.1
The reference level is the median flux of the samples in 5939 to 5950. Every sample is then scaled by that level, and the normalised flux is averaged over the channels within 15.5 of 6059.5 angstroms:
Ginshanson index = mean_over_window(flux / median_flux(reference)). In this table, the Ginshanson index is 0.995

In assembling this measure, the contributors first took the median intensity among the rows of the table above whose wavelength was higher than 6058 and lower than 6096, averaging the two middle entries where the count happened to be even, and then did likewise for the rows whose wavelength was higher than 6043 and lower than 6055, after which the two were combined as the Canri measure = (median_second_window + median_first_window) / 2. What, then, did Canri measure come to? 14.1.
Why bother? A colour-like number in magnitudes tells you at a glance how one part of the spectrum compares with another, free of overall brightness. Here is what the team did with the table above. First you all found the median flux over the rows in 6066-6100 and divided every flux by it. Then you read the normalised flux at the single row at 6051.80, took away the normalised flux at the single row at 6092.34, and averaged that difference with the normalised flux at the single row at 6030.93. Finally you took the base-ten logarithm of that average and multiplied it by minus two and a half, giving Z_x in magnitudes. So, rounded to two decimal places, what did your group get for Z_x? 0.70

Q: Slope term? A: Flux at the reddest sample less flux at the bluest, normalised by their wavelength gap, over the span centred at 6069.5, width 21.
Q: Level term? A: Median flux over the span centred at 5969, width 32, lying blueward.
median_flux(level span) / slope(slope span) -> -383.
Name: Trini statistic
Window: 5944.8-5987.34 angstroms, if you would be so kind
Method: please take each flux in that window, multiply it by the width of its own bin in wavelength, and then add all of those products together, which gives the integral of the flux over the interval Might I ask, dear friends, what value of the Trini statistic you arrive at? 585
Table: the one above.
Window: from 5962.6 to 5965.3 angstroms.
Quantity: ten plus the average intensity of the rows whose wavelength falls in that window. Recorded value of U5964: 24.6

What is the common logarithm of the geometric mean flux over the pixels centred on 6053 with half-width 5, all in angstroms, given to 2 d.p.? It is 1.14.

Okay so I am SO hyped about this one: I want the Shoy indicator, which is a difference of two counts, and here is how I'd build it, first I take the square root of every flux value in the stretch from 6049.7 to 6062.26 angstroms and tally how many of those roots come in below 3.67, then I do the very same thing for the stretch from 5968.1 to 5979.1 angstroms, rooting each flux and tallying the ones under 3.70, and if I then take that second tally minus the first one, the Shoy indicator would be 1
